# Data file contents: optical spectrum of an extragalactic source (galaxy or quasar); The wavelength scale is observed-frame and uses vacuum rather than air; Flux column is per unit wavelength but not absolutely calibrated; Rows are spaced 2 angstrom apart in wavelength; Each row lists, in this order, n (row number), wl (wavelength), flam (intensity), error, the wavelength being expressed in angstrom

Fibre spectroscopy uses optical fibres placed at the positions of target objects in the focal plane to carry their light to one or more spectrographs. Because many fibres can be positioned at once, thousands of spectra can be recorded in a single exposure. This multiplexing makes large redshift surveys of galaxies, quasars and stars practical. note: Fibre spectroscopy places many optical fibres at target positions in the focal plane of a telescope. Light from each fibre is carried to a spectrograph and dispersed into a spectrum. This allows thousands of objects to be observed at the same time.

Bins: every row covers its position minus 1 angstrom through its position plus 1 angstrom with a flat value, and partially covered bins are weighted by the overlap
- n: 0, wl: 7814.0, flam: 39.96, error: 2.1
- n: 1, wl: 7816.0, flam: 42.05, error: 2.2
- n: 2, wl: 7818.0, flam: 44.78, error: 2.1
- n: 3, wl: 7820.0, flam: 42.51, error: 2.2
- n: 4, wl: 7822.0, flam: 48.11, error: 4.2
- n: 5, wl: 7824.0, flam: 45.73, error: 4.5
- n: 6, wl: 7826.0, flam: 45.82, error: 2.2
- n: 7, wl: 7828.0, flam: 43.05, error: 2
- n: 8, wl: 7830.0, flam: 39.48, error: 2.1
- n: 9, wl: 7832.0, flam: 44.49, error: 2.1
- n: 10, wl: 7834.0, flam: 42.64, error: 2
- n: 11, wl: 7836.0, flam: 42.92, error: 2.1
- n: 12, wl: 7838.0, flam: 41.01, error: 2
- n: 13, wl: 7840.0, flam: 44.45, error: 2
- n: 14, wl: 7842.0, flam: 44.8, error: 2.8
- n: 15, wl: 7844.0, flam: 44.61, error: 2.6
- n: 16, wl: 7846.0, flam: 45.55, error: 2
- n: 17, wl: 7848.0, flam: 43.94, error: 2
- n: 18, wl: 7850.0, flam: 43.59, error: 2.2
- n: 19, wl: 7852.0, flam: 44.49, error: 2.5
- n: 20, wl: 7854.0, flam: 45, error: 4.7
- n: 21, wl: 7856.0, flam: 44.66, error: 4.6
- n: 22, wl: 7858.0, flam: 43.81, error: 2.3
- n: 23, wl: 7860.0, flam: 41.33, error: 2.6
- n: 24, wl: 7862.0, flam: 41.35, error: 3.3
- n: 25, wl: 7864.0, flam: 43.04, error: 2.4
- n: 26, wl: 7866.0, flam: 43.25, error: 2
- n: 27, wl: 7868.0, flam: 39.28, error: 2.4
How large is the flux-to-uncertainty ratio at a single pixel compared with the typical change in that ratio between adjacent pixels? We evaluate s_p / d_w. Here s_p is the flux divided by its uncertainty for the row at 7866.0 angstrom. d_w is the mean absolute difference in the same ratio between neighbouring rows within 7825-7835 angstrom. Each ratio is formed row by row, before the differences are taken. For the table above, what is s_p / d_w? 15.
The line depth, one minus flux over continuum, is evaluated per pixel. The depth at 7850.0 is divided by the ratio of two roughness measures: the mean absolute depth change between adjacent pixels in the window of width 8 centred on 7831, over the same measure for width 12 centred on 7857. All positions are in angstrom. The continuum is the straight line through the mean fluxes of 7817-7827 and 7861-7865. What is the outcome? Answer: -0.002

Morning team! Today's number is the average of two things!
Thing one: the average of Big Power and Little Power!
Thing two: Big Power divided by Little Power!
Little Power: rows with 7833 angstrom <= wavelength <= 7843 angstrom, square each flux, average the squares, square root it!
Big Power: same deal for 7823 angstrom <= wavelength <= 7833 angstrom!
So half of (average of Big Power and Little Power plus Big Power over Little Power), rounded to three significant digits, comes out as 22.2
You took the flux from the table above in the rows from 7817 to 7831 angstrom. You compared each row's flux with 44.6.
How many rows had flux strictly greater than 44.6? 4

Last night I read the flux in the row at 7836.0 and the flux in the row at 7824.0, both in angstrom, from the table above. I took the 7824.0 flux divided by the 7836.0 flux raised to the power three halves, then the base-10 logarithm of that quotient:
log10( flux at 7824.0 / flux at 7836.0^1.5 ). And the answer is -0.79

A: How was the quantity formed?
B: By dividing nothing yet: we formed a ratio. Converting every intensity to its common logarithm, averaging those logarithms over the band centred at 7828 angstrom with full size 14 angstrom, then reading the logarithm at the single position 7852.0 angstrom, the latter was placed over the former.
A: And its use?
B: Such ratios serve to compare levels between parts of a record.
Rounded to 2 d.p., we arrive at 1.00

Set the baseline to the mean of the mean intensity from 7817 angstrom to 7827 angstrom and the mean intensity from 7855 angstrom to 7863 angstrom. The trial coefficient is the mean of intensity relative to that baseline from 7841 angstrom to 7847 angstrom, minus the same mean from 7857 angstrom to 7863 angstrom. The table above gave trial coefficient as 2.8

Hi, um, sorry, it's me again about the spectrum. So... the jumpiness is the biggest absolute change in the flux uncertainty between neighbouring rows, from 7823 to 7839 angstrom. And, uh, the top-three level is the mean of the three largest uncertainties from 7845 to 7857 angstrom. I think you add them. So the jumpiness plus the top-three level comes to 6.23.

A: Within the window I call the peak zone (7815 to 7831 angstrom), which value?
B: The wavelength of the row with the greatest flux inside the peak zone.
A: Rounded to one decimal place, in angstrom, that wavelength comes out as 7822.0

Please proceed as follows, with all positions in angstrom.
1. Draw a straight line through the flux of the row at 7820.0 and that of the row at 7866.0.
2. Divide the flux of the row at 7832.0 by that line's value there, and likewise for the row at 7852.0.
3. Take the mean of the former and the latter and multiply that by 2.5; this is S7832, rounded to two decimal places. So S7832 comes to 2.59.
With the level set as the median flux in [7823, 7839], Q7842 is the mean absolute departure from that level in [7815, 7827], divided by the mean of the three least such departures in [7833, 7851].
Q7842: 6.9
